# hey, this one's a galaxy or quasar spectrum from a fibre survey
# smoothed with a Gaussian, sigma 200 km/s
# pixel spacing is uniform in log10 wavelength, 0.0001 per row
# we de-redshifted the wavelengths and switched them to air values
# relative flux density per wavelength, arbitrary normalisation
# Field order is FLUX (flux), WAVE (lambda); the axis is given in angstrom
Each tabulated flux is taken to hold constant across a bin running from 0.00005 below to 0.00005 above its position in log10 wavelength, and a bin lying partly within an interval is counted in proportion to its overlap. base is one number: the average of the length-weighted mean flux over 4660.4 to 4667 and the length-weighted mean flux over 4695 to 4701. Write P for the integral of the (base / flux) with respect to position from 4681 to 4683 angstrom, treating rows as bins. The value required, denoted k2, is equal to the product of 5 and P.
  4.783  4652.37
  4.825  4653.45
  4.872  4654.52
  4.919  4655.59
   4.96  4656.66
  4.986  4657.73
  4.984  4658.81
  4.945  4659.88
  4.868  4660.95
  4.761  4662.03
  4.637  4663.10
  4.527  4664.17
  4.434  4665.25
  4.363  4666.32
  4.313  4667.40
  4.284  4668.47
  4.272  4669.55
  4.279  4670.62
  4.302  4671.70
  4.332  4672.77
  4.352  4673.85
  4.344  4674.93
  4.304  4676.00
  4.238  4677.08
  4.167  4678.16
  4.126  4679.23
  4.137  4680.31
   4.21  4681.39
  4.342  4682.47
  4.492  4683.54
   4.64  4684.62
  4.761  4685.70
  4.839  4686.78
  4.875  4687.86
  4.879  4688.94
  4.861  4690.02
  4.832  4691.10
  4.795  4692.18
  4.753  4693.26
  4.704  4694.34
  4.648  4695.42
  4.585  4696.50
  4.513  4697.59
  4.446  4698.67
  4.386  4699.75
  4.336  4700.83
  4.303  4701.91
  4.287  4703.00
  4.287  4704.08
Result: 10.6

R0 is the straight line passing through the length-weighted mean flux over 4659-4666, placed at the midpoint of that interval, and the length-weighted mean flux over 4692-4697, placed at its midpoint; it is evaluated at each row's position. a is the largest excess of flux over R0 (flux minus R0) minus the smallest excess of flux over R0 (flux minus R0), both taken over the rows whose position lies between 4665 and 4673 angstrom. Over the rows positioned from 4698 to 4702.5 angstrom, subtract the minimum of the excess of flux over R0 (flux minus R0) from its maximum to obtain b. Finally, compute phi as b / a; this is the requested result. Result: 0.9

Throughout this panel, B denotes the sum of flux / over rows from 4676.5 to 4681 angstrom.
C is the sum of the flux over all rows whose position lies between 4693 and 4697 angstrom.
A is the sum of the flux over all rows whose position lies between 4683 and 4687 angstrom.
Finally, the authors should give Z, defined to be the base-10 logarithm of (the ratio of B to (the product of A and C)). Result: -1.32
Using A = 18.7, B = 16.7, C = 18.7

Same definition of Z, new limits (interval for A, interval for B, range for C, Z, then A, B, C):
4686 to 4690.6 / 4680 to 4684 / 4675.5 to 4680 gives -1.28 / 19.5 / 17.2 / 16.8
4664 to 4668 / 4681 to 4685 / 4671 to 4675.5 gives -1.24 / 17.6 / 17.7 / 17.3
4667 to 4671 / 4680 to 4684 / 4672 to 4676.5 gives -1.24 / 17.1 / 17.2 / 17.3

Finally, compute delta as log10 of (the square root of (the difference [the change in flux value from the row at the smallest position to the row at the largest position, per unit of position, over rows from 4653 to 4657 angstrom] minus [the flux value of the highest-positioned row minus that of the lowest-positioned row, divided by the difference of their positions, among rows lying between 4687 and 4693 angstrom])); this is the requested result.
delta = -0.61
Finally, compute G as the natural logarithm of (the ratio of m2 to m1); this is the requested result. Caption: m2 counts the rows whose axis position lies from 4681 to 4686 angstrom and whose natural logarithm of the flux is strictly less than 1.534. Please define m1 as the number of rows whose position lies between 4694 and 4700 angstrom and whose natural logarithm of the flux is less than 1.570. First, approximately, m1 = 6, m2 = 3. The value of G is -0.7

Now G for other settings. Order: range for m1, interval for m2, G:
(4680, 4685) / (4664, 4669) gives 0.0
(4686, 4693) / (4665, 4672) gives 1.9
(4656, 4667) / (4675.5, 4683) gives 0.3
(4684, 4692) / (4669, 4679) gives 1.5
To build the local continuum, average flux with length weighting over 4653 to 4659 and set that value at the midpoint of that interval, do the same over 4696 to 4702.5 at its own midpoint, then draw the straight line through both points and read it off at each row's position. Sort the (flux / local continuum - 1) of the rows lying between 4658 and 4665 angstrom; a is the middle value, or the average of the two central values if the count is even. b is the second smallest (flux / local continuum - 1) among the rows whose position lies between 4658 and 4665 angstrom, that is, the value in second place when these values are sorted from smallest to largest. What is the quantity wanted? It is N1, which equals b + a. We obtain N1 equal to -0.05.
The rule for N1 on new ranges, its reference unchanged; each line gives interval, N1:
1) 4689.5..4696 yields 0.11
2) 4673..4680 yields -0.20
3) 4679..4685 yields -0.18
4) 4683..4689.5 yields 0.06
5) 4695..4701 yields 0.00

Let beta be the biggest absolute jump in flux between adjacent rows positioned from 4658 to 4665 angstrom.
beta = 0.12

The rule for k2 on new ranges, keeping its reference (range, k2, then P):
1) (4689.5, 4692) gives 11.7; 2.35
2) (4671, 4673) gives 10.5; 2.11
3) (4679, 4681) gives 10.9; 2.19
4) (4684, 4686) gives 9.7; 1.94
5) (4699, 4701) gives 10.4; 2.08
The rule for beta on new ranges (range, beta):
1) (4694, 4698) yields 0.07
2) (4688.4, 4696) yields 0.06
